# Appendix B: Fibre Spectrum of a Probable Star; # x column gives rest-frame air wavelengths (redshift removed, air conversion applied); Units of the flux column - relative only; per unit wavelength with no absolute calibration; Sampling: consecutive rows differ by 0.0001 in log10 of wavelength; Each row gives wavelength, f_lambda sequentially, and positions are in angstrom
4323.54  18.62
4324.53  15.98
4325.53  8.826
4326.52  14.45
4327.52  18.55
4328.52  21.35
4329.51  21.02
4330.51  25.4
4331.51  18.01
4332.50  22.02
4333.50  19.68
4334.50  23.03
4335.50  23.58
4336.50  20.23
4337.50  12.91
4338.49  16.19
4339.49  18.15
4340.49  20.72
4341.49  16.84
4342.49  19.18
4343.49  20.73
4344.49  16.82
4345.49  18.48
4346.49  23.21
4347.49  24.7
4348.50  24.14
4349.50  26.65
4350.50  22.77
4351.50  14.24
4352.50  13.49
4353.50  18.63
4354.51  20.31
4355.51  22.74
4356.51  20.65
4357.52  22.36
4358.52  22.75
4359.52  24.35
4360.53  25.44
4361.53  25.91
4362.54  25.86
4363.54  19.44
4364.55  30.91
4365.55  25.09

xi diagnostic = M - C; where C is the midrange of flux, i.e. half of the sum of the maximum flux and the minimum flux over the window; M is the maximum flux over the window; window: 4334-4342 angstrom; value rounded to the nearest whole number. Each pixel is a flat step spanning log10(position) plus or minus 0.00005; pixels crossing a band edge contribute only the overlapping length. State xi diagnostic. 5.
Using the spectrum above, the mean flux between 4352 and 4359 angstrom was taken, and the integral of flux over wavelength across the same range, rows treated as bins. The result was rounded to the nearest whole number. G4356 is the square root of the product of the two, 53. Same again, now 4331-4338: 53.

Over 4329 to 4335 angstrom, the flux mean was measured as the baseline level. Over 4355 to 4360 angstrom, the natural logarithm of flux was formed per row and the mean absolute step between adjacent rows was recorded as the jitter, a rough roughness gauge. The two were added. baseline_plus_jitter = 21.6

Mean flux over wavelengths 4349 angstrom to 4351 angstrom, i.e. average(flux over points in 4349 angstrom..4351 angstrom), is 25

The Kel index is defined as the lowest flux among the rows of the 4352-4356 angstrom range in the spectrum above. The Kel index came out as 13.49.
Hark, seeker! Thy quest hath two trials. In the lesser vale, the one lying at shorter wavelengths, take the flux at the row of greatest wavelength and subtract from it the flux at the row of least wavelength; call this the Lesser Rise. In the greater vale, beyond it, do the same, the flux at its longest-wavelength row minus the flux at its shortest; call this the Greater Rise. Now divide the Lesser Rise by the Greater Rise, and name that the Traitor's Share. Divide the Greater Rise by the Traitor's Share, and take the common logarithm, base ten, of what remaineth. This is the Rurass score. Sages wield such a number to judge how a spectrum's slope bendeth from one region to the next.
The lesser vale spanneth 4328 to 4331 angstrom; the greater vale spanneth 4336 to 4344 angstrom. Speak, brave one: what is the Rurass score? -1.2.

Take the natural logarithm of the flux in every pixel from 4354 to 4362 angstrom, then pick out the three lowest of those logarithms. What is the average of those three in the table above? 3.05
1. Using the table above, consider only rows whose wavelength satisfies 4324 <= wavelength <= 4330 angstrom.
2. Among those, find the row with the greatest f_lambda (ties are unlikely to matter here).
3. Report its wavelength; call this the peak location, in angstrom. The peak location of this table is 4328.52 angstrom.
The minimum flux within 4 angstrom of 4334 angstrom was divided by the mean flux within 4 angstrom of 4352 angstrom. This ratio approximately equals 0.63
